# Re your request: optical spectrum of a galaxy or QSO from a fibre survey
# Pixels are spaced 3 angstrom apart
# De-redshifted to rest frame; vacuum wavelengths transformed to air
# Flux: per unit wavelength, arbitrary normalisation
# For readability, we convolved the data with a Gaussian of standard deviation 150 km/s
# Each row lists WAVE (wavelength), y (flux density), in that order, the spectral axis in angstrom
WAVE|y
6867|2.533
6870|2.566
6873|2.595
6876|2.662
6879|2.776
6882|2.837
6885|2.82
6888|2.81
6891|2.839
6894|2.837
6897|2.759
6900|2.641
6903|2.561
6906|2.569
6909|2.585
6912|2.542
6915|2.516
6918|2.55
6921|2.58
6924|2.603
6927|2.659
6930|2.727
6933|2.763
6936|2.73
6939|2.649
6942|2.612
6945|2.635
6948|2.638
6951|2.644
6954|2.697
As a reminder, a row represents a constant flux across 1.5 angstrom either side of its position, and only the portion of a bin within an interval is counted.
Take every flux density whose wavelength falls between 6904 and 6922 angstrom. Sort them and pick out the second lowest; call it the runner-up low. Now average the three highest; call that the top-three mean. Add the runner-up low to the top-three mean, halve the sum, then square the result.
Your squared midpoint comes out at 6.55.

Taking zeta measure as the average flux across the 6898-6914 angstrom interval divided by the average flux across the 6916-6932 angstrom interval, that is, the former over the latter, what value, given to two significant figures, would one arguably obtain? 0.98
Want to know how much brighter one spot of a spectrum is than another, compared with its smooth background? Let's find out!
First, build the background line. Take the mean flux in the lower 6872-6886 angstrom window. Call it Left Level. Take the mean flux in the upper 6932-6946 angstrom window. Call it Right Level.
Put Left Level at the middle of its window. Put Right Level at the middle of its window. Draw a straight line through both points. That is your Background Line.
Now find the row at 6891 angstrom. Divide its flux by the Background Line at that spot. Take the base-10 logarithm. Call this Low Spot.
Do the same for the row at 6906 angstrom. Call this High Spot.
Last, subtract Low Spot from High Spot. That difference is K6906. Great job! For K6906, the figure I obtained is -0.041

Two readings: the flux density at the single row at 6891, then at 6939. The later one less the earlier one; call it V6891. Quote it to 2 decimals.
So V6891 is -0.19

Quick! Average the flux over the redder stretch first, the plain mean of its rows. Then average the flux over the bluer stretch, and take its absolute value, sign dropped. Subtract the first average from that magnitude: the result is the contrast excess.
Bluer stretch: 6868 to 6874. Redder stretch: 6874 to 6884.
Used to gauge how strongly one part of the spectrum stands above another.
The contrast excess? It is -0.18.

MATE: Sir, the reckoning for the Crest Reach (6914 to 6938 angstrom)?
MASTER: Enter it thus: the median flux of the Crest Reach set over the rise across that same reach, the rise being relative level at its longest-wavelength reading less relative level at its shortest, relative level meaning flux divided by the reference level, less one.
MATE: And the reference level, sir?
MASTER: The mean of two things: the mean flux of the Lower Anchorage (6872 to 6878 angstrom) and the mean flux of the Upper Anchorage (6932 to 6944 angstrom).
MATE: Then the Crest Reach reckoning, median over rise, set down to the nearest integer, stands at 33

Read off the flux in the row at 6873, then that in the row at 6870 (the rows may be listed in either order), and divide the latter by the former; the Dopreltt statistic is 0.99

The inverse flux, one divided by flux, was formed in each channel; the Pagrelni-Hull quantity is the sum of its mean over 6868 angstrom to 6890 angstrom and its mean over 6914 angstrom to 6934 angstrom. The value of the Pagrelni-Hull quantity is 0.749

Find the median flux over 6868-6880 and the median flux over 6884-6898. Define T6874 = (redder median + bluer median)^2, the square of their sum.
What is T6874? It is 29.7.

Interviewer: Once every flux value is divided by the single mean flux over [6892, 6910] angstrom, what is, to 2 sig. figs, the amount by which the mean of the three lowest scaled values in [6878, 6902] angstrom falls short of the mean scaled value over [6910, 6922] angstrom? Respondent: -0.067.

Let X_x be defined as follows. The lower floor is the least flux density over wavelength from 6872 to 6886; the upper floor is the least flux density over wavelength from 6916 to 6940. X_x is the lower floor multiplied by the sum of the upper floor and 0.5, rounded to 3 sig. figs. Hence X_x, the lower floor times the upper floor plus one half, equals 7.91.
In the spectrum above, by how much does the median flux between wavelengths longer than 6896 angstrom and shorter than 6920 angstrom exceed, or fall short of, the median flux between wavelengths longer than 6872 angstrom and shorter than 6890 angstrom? -0.23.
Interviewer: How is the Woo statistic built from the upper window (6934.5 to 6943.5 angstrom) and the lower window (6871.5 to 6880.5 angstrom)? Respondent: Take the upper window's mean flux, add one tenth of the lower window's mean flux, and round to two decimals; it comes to 2.93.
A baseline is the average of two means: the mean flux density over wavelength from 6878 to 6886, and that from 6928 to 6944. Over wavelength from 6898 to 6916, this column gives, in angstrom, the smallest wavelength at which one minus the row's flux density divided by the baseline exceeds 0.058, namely 6903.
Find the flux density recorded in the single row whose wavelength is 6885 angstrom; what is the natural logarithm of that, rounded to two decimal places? 1.04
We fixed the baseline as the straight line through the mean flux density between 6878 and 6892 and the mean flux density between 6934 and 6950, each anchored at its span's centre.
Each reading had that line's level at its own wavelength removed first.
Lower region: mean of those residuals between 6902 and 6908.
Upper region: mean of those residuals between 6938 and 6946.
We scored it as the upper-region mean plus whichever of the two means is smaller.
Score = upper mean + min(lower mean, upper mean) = -0.22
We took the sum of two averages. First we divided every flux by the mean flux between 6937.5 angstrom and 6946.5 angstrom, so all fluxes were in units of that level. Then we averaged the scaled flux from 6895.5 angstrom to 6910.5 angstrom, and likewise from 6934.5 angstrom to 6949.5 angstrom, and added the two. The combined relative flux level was 2.00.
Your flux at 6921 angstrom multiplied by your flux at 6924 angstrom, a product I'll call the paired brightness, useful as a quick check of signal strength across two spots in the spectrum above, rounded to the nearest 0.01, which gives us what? 6.72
